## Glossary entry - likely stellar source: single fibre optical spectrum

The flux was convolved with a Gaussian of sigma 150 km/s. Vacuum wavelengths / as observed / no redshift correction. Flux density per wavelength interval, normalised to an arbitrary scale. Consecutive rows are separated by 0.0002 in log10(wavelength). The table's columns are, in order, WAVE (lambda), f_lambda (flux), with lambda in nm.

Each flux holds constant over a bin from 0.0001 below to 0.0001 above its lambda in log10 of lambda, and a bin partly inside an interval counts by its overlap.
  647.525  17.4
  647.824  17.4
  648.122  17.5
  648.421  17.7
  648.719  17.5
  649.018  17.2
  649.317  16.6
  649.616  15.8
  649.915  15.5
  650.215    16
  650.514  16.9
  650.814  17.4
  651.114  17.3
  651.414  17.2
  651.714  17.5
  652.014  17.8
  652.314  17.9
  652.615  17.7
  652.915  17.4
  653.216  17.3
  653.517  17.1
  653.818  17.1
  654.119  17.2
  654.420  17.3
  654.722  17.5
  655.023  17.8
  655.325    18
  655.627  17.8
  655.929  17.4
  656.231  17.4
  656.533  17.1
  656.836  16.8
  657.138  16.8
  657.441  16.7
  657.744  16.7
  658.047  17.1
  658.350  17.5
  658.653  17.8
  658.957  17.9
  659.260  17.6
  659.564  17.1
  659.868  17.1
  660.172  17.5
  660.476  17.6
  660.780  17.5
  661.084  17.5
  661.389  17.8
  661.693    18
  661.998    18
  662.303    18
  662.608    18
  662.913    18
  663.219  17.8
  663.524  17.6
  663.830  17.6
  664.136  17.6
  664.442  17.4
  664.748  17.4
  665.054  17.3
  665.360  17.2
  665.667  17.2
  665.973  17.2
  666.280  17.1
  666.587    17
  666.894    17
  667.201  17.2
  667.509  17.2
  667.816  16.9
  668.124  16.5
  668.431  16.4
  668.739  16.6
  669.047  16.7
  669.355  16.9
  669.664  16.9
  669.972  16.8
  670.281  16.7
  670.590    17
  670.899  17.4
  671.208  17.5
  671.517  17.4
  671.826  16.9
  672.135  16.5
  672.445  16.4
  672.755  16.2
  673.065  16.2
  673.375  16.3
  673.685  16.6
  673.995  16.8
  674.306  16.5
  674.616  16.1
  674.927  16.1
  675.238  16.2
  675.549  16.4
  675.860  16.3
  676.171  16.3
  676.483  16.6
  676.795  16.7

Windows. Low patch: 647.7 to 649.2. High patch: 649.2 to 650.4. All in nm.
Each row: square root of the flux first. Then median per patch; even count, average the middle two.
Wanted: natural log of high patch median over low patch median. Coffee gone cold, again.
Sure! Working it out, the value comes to -0.048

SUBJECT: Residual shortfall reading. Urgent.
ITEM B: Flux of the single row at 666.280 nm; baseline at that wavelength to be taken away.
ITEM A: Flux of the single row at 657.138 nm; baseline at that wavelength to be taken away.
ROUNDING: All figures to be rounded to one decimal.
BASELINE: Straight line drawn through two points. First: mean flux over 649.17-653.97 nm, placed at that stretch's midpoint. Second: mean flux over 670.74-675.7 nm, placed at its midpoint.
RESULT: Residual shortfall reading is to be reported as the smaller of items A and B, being -0.1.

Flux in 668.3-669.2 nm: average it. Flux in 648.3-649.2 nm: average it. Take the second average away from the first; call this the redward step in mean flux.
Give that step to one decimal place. -0.9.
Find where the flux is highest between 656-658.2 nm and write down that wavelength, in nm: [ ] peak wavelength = 656.231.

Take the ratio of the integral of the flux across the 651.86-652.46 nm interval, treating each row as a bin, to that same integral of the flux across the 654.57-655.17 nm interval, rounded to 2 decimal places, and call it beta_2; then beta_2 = 1.01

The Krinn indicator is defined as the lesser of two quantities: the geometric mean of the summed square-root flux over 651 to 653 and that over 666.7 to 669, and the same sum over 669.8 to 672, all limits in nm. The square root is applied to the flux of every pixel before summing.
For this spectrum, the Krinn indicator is 28.9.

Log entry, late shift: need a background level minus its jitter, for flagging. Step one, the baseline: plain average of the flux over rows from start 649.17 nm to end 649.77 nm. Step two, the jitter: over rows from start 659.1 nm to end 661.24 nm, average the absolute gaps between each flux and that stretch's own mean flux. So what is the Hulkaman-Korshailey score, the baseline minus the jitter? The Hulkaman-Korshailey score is 16.0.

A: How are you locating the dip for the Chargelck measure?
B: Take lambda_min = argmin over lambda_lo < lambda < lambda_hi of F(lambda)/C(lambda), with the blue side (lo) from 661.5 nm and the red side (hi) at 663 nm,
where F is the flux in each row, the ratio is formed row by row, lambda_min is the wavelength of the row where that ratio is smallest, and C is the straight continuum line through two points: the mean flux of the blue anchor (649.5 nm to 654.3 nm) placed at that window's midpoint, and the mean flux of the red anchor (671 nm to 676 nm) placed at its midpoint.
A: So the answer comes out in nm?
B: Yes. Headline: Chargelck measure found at 661.693 nm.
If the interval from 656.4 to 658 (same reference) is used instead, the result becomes 657.441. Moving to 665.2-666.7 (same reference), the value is 666.587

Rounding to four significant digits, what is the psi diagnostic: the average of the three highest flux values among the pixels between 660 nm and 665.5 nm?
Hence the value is 18.00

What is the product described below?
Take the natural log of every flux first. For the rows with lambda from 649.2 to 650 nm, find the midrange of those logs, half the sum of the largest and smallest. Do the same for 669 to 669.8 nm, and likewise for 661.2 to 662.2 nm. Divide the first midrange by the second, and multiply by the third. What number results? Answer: 2.84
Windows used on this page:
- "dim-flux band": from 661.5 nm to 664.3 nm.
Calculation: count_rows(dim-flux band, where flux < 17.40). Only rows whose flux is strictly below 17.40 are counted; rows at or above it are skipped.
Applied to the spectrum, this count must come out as 0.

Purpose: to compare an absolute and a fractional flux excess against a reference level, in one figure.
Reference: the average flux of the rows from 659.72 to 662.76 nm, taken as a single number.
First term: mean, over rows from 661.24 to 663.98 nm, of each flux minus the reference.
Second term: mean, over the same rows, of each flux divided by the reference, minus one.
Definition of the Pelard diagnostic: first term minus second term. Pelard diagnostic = 0.2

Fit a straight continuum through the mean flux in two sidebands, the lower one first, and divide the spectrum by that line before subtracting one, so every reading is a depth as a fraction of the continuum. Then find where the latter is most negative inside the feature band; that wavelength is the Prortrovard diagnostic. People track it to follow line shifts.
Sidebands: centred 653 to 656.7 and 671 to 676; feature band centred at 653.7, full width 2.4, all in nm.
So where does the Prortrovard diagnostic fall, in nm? 653.517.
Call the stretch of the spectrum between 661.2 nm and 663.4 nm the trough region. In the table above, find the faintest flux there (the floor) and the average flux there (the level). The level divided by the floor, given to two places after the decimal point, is 1.01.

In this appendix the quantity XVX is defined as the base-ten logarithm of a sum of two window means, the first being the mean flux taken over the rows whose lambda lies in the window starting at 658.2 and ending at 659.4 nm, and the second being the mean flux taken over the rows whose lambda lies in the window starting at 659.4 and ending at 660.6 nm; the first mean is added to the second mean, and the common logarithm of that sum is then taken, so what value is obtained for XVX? 1.544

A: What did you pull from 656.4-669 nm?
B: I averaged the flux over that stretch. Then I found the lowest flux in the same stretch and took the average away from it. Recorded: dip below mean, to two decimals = -0.92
